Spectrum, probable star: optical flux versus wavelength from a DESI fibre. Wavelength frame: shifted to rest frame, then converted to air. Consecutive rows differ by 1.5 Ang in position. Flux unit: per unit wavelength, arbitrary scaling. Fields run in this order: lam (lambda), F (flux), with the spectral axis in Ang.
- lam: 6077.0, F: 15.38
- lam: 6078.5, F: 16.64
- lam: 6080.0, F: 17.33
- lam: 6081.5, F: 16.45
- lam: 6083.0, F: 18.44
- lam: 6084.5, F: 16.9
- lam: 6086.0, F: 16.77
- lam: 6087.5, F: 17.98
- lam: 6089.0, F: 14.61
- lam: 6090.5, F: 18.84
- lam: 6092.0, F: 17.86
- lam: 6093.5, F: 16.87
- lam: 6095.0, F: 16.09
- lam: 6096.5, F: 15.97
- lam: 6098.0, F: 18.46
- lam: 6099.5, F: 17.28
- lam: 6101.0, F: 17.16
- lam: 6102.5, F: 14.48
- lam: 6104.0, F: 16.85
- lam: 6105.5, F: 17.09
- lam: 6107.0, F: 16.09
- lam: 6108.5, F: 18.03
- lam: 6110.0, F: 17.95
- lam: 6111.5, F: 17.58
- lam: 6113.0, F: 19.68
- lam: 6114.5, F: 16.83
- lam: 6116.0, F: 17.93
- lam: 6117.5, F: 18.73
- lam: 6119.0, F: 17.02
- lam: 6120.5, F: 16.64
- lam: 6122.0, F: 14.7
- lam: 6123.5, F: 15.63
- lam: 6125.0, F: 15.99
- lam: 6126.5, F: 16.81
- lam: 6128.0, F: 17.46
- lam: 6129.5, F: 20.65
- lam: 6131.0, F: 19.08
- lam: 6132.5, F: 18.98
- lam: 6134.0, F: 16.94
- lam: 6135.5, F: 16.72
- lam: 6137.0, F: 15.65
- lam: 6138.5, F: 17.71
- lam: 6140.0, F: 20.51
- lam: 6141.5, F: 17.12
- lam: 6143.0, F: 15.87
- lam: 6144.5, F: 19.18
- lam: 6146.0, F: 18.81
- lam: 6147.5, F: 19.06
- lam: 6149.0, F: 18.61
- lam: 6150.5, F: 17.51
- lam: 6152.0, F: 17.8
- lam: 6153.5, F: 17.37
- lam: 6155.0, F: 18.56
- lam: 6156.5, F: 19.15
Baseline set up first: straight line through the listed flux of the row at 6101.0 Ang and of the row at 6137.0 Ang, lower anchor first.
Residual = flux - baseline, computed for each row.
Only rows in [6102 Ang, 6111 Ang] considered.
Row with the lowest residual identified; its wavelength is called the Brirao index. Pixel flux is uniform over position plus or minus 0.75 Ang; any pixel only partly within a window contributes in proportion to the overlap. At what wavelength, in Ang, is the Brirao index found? 6102.5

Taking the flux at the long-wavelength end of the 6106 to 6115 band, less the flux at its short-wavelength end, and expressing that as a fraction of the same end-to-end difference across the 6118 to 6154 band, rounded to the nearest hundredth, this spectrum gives 2.11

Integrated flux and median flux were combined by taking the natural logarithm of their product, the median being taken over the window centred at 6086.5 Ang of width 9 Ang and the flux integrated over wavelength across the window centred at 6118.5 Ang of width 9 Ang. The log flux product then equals 7.89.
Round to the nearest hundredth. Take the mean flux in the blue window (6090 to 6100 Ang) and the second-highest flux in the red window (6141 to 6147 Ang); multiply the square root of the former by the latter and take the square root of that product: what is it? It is 8.85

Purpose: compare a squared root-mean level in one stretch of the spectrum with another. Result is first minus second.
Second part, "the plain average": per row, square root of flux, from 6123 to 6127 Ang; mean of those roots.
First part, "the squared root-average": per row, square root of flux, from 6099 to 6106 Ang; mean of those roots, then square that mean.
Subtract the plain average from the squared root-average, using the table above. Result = 12.5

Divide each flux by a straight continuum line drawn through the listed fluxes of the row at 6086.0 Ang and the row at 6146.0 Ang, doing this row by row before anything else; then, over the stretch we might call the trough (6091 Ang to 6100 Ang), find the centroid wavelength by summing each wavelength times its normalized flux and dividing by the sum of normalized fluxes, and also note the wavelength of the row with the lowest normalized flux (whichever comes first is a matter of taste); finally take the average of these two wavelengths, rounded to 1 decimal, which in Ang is 6096.1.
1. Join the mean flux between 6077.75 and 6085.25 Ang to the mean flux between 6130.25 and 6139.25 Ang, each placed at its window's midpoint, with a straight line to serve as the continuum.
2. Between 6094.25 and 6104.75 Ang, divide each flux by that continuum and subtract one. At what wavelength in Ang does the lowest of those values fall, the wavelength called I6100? 6102.5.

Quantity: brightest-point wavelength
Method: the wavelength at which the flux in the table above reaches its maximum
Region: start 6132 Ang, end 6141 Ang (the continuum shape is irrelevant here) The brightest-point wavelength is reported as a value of 6140.0 Ang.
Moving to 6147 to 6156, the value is 6147.5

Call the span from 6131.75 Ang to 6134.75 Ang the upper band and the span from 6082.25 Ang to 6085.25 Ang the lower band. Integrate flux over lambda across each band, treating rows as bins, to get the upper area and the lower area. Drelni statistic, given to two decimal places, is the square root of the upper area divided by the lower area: 1.01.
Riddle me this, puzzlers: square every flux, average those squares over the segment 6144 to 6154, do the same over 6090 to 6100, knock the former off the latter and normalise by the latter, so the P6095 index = -0.12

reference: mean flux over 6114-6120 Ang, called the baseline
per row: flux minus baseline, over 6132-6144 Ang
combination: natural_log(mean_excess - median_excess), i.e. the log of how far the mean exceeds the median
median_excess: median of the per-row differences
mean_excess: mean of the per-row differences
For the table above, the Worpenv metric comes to -0.9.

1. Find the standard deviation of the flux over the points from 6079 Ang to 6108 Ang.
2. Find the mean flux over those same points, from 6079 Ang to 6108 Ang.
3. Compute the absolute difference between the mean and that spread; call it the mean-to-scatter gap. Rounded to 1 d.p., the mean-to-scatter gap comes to 15.8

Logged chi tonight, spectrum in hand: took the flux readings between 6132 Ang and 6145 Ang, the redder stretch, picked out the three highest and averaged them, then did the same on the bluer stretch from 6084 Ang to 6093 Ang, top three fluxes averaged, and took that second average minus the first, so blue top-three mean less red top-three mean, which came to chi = -1.3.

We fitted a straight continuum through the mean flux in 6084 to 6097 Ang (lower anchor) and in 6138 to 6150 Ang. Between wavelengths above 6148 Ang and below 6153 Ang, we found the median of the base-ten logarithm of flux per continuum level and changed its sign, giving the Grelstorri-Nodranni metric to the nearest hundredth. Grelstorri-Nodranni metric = 0.02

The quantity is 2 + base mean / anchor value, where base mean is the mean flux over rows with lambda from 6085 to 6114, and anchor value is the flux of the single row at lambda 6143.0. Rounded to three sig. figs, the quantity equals 3.08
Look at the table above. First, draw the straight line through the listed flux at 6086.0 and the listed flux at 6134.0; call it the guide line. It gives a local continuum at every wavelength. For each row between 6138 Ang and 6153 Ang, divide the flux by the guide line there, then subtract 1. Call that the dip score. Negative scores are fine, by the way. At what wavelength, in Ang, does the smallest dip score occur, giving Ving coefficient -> 6143.0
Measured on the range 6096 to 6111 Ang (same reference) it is 6102.5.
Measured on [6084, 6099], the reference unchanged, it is 6089.0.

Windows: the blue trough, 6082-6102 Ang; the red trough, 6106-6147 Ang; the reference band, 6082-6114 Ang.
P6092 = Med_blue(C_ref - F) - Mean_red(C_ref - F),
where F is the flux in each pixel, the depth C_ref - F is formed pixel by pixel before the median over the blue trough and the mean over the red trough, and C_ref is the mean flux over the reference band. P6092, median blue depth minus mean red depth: 0.4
